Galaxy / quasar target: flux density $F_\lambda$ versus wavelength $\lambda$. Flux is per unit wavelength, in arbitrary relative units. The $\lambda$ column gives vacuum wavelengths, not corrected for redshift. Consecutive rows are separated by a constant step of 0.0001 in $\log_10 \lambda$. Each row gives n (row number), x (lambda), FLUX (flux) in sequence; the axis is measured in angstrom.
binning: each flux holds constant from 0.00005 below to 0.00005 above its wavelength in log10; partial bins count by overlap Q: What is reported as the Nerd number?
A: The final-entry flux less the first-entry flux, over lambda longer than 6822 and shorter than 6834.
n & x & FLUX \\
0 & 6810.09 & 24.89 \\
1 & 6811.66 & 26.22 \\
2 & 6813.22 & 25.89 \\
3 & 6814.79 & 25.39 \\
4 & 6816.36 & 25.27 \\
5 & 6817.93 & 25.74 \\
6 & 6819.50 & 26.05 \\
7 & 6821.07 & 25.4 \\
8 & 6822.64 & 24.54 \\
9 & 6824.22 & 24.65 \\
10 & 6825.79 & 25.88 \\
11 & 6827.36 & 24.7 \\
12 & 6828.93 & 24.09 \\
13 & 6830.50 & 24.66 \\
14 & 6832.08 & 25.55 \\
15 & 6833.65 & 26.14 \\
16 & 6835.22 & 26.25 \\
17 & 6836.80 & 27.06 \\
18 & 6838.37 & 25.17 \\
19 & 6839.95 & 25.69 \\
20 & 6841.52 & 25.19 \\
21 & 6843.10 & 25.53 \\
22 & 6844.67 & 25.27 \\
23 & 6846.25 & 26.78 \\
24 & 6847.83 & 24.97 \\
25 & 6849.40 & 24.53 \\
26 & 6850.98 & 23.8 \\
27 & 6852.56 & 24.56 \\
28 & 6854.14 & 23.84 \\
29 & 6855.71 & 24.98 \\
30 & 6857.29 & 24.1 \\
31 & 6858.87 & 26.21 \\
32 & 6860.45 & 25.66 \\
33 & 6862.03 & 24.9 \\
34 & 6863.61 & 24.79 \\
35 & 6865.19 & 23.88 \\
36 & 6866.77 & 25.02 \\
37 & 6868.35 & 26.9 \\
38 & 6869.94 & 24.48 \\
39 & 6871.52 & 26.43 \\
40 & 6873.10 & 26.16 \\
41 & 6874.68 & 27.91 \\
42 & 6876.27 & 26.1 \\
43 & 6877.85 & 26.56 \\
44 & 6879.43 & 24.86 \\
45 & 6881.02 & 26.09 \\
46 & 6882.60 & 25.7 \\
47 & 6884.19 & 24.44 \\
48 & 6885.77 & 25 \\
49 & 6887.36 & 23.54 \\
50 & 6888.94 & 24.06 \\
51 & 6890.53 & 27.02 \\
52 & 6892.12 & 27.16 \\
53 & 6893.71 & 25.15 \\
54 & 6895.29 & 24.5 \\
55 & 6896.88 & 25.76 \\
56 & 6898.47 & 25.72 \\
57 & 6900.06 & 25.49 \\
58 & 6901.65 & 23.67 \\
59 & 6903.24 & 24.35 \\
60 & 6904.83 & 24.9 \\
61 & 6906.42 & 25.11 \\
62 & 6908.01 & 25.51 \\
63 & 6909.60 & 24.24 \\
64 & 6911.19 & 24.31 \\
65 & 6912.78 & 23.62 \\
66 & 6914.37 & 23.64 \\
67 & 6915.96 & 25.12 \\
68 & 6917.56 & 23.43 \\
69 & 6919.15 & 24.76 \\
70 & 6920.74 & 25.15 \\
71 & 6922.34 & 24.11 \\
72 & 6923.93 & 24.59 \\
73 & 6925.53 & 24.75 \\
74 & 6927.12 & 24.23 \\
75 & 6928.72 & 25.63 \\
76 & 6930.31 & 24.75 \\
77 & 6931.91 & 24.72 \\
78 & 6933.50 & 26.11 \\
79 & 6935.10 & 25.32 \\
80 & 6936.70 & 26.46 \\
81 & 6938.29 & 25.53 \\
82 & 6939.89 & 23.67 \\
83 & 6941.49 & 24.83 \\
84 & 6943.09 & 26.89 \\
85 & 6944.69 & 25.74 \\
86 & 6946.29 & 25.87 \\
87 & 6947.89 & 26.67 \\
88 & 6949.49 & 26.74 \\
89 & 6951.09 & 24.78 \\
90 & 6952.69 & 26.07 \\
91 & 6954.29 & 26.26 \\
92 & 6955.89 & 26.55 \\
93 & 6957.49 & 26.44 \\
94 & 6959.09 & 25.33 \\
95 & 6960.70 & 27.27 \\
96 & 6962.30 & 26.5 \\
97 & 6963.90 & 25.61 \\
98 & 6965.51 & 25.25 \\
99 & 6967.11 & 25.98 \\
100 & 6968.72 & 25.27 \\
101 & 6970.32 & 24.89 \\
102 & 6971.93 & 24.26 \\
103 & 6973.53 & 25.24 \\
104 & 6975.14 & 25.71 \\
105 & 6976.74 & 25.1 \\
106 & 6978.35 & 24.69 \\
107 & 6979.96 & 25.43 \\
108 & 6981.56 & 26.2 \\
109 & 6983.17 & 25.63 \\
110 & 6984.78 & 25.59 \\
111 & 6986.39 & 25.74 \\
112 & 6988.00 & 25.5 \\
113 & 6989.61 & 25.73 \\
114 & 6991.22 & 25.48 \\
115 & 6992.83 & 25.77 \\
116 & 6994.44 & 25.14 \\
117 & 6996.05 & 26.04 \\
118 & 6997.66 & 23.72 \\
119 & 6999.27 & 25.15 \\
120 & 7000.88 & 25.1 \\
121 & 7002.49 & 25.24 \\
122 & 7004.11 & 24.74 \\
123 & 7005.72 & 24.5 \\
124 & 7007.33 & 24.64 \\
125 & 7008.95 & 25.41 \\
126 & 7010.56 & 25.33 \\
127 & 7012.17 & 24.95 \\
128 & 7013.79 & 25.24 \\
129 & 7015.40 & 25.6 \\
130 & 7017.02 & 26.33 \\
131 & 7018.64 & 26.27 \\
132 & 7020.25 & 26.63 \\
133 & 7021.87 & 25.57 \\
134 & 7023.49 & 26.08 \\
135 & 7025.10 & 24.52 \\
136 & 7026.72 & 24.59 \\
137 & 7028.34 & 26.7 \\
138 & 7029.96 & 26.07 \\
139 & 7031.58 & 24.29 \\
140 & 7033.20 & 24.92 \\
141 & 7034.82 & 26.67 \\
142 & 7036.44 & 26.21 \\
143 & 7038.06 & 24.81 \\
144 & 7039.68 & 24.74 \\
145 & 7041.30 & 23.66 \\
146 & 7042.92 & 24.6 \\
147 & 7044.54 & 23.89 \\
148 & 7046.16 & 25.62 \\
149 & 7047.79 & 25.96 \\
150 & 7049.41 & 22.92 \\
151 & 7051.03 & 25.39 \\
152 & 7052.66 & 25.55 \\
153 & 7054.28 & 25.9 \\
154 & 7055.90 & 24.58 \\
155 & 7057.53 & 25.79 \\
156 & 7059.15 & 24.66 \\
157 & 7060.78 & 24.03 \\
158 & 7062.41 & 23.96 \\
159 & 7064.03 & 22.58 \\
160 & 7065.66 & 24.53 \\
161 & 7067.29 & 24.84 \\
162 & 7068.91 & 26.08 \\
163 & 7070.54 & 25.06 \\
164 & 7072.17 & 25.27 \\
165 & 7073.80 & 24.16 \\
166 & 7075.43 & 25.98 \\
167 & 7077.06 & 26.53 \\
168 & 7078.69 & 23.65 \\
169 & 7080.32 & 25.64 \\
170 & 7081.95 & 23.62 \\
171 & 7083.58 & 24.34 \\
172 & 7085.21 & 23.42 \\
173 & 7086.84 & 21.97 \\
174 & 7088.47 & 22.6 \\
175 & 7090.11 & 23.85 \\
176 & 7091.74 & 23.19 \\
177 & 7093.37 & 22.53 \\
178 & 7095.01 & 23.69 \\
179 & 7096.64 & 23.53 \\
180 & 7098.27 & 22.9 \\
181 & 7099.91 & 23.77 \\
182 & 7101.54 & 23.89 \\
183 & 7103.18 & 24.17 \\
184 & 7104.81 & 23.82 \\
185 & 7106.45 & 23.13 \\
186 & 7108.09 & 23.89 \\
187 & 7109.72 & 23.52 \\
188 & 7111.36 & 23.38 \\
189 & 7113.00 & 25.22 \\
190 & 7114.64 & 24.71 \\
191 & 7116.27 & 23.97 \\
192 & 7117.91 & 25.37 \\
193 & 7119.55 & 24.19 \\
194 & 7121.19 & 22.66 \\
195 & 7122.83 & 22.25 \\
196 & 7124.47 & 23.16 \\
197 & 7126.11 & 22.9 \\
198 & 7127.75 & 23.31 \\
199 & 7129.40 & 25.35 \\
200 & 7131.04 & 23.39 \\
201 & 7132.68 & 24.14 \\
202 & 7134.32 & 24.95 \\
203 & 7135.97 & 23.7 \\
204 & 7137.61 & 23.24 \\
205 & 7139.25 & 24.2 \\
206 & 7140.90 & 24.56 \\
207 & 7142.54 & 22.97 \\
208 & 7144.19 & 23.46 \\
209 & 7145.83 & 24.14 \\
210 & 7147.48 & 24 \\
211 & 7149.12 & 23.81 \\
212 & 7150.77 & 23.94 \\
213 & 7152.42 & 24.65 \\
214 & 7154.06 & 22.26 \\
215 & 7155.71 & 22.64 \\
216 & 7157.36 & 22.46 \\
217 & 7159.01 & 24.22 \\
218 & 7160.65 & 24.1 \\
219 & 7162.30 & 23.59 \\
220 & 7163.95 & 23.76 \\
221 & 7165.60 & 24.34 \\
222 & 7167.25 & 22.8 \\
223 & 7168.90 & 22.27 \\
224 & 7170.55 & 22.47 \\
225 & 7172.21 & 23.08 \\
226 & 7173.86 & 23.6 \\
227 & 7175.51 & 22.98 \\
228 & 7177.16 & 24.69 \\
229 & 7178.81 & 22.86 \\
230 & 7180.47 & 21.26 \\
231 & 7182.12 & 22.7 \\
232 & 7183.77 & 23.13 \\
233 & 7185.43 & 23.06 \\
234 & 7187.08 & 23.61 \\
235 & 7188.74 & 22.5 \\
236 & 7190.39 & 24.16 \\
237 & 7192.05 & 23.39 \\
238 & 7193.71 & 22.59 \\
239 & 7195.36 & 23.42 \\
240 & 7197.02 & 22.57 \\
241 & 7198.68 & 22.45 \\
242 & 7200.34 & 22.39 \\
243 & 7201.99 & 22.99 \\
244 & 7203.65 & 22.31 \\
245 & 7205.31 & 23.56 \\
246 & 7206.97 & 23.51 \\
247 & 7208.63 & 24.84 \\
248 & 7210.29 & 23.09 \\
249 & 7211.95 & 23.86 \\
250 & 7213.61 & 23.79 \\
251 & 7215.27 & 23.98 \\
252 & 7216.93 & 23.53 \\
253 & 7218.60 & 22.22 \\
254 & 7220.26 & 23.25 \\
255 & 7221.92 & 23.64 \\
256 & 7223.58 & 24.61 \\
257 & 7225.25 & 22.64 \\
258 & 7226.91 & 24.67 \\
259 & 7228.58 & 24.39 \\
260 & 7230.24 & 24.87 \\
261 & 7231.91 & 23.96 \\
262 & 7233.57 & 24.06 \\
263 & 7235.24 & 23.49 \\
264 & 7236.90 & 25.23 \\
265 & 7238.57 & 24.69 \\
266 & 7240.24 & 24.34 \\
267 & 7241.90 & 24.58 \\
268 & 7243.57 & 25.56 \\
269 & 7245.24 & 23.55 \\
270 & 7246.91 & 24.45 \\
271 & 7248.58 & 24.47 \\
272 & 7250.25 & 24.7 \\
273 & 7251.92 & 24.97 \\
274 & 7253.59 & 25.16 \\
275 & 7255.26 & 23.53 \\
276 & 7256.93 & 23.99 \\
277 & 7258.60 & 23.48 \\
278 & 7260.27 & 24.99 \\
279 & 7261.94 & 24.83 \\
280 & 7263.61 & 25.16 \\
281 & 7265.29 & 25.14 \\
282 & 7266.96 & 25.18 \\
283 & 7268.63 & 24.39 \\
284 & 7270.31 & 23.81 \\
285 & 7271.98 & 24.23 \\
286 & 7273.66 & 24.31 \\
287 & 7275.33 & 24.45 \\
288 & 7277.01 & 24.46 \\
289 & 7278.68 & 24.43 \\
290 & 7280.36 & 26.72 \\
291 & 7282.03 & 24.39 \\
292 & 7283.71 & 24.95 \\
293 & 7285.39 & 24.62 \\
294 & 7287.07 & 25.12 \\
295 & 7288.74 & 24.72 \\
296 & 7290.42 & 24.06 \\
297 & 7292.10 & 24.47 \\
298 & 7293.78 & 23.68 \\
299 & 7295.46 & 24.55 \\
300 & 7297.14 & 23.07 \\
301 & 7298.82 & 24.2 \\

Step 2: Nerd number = 1.6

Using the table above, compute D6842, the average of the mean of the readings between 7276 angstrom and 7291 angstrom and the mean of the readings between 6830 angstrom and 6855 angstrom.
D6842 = 25.1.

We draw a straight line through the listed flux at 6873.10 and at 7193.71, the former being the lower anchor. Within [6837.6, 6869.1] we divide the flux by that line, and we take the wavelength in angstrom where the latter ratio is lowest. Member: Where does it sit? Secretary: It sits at 6850.98 angstrom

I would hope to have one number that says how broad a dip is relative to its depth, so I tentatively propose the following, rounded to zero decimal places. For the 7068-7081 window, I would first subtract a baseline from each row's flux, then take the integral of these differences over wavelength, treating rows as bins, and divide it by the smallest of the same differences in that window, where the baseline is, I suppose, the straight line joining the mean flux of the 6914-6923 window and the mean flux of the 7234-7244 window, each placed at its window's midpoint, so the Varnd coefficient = -12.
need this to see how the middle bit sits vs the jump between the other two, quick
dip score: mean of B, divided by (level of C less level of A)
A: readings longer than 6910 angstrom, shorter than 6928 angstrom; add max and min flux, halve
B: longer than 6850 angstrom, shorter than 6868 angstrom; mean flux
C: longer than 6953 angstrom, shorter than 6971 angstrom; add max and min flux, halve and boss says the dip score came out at 14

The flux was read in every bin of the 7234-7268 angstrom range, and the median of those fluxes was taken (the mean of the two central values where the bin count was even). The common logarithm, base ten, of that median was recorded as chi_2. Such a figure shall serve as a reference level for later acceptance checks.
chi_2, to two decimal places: 1.39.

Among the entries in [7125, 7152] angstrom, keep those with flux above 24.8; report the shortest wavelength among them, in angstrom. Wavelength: 7129.40 angstrom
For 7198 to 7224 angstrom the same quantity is 7208.63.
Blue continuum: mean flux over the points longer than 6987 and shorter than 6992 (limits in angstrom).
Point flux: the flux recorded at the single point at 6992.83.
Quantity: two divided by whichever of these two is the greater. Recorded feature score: 0.0776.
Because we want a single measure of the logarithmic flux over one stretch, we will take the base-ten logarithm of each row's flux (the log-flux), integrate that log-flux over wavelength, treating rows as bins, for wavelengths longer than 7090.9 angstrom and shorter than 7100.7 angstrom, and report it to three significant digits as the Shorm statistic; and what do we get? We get 13.4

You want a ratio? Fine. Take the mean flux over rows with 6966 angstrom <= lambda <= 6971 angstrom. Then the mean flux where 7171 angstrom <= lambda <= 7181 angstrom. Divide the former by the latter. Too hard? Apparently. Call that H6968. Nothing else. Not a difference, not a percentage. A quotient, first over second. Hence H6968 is 1.10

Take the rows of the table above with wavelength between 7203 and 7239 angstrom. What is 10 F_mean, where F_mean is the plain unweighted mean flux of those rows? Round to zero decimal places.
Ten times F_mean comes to 238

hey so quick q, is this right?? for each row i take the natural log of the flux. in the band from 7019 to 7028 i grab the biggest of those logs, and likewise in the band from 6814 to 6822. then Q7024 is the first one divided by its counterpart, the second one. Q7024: 1.01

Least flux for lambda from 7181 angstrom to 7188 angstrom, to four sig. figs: 22.70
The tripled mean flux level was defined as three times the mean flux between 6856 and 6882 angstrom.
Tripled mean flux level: 77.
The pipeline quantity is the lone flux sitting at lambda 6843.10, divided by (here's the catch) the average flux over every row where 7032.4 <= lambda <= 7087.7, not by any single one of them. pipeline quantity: 1.031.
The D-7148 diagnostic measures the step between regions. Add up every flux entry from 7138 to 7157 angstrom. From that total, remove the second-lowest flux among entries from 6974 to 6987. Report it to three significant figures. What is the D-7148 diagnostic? 236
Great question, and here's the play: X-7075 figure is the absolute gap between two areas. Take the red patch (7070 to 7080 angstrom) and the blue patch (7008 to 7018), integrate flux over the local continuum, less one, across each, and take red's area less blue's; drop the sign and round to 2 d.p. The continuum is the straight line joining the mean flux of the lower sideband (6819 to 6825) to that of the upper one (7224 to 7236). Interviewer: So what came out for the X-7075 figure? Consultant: 0.07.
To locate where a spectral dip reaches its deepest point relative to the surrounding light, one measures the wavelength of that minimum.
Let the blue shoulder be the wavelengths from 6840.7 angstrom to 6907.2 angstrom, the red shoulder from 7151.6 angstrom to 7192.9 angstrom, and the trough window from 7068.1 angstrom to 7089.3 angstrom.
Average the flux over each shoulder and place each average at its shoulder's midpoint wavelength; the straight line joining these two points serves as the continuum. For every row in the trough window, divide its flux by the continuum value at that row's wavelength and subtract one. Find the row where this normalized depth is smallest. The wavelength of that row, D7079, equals 7086.84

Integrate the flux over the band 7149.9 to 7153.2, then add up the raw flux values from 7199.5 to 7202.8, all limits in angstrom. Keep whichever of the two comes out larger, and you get 80.0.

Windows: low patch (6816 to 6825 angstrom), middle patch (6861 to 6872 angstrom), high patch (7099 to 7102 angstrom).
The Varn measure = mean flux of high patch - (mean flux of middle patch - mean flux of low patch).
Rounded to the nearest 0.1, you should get 23.9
